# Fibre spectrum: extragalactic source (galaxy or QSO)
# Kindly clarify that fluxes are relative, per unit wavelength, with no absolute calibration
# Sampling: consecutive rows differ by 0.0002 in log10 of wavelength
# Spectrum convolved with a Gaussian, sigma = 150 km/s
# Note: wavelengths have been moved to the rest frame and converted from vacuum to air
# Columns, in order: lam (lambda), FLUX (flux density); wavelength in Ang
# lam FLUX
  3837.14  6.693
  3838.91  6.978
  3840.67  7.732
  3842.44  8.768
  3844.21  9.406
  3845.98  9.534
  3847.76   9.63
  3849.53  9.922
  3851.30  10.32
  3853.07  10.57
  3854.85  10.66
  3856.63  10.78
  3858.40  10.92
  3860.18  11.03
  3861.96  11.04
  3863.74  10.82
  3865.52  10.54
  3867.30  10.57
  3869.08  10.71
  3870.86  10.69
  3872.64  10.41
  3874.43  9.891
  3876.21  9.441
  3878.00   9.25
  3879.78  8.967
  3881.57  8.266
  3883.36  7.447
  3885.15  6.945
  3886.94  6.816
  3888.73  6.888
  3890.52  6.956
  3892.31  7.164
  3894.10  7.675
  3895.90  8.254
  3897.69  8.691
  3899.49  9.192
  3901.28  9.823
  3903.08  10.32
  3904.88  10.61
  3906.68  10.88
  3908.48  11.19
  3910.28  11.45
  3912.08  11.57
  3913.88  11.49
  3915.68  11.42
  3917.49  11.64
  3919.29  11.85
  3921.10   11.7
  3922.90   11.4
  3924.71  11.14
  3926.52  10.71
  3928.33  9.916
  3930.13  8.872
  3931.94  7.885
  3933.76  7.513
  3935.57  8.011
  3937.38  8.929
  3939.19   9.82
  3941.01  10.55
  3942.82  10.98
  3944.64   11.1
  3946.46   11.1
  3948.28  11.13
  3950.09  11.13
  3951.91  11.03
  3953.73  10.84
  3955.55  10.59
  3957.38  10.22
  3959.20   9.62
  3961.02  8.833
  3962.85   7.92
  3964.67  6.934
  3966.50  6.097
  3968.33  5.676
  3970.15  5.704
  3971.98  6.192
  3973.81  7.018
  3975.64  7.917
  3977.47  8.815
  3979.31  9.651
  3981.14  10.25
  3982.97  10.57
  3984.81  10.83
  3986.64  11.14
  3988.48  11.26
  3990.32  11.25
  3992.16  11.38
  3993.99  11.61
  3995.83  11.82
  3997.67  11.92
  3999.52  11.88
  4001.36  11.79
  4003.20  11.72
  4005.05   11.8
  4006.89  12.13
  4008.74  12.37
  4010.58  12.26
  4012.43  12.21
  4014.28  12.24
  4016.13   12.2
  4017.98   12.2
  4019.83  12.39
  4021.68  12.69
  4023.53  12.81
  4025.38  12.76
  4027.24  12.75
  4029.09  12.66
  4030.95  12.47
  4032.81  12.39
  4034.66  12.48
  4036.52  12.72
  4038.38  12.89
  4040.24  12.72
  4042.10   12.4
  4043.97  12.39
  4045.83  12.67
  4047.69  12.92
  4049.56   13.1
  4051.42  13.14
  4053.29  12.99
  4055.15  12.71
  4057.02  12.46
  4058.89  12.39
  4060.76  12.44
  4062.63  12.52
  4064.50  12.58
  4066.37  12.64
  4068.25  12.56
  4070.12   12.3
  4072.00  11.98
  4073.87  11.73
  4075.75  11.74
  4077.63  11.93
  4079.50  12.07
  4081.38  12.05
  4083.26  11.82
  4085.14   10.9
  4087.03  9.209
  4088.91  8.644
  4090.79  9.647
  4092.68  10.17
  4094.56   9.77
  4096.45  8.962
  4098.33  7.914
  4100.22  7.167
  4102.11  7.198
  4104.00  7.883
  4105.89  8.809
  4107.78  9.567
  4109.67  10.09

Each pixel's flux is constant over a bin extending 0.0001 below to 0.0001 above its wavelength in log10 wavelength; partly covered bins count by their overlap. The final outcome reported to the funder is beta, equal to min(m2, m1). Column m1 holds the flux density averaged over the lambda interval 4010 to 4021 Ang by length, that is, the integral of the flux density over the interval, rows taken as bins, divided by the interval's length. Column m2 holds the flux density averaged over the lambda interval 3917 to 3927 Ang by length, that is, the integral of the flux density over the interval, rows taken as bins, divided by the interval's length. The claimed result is 11.4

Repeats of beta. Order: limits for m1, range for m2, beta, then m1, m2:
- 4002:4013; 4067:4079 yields 12.1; 12.1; 12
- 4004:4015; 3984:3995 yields 11.3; 12.2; 11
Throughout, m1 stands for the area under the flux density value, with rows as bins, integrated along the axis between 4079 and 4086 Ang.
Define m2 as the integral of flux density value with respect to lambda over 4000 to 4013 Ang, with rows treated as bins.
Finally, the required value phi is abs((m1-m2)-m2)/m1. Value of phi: 2.8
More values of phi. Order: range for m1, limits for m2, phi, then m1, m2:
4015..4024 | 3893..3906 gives 1.1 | 112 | 120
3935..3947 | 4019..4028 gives 0.9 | 121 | 114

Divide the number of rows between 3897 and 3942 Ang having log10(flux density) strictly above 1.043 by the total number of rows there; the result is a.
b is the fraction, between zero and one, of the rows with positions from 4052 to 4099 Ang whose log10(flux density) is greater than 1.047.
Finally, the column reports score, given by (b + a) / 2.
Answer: 0.54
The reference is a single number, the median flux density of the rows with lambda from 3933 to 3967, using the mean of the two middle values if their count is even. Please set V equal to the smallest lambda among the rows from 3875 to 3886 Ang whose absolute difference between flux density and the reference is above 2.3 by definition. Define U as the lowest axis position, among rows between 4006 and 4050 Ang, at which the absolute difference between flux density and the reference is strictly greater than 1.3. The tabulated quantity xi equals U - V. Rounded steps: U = 4006.89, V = 3883.36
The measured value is 123.5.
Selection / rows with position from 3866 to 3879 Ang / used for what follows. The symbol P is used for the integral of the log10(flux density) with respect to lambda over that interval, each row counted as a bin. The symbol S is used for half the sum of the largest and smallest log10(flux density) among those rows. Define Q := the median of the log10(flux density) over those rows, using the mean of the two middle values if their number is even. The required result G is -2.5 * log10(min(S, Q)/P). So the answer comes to 2.79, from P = 13.1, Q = 1.02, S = 1.00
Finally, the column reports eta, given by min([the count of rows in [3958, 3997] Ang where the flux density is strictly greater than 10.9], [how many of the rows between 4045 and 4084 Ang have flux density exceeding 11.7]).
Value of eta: 6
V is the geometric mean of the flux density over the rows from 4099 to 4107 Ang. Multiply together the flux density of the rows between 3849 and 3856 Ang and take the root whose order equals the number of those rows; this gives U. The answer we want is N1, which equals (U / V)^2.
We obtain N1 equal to 1.8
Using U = 10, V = 7.7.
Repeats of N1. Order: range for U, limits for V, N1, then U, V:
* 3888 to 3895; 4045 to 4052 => 0.3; 7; 13.0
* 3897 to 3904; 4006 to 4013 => 0.6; 9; 12.2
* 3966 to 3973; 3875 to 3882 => 0.4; 6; 9.0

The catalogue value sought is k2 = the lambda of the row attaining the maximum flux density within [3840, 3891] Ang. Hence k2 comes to 3861.96 Ang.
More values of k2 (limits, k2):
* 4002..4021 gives 4019.83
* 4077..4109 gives 4079.50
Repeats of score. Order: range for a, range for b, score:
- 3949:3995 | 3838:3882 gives 0.12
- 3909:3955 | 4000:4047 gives 0.76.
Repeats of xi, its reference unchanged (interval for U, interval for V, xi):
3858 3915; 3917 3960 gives -50.4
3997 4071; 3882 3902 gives 114.3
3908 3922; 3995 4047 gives -109.6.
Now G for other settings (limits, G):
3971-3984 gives 2.81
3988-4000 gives 2.70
